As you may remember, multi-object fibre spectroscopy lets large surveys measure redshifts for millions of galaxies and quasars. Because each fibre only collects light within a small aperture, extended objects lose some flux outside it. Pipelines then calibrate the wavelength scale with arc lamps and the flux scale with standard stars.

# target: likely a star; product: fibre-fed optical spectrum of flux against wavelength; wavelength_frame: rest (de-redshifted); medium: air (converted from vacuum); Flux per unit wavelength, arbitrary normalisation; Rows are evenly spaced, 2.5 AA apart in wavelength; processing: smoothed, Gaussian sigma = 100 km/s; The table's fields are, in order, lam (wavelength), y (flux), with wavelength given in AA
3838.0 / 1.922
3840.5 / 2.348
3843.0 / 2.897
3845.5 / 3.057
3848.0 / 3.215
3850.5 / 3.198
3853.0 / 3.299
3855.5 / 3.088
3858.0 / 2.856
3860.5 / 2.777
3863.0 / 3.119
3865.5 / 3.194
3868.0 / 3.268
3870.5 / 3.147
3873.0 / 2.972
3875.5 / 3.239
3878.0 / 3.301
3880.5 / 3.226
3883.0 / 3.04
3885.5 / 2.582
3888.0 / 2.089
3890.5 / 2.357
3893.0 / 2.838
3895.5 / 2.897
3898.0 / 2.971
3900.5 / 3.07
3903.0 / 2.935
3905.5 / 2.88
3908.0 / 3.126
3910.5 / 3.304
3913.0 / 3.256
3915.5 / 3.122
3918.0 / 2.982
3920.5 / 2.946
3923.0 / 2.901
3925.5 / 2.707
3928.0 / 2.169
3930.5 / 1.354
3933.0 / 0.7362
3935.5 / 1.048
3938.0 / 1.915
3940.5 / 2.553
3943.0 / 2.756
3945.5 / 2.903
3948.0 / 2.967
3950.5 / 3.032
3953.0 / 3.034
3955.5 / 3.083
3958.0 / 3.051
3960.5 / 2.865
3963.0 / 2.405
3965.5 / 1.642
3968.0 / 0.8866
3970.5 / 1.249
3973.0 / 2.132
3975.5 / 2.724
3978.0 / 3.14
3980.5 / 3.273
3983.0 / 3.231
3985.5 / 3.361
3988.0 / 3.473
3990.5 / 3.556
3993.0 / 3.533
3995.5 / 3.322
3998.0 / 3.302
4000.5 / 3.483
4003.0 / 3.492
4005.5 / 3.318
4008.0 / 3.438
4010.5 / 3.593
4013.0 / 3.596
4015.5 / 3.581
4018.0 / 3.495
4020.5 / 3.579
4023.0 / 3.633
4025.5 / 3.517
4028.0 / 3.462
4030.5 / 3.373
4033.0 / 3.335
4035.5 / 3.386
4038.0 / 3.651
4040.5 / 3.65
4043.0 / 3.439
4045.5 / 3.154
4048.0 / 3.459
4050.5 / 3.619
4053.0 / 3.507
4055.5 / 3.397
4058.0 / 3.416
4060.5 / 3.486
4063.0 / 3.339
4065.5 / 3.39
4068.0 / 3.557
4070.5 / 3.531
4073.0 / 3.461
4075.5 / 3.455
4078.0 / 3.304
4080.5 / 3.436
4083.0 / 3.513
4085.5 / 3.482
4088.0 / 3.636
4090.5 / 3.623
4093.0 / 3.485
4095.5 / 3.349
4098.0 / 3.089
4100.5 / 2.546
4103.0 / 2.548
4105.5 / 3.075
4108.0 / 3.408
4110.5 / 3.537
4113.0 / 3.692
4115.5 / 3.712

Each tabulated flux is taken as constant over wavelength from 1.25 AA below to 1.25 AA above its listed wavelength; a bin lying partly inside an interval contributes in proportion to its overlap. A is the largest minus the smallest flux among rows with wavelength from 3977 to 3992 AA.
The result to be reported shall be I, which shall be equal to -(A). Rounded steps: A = 0.4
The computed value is -0.42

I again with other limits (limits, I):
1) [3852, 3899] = -1.21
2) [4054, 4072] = -0.22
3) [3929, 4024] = -2.90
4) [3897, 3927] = -0.60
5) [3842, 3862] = -0.52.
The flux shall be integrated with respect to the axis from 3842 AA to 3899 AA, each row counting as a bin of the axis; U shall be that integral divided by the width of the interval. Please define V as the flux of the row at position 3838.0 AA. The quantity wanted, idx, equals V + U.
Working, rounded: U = 3.0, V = 1.922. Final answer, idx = 4.91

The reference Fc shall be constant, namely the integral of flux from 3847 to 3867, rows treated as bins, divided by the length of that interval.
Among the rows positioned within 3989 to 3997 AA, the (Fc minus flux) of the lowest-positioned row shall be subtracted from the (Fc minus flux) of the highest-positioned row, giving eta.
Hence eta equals 0.23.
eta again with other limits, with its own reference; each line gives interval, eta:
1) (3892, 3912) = -0.47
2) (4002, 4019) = 0.00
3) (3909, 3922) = 0.36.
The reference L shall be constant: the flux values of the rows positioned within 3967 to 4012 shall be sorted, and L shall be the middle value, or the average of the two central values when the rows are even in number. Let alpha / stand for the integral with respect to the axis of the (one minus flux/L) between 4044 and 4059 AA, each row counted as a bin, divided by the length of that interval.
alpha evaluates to -0.03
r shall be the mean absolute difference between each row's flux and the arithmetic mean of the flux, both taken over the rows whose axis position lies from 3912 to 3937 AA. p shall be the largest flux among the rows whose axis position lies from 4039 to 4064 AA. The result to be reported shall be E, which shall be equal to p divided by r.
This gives 5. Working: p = 3.65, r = 0.8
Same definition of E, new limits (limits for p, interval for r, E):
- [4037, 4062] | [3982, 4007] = 36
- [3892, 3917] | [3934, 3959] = 7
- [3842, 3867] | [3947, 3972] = 5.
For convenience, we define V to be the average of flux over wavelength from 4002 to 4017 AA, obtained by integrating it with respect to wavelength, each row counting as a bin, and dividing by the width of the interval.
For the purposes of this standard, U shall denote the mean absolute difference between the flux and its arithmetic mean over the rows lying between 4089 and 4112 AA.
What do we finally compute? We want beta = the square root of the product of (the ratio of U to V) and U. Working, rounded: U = 0.33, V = 3.50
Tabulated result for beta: 0.18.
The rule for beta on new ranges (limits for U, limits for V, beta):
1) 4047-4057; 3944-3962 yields 0.04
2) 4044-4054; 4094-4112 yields 0.08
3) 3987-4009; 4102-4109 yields 0.05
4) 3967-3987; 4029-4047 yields 0.44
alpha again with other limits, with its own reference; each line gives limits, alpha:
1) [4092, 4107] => 0.09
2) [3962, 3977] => 0.44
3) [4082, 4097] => -0.06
